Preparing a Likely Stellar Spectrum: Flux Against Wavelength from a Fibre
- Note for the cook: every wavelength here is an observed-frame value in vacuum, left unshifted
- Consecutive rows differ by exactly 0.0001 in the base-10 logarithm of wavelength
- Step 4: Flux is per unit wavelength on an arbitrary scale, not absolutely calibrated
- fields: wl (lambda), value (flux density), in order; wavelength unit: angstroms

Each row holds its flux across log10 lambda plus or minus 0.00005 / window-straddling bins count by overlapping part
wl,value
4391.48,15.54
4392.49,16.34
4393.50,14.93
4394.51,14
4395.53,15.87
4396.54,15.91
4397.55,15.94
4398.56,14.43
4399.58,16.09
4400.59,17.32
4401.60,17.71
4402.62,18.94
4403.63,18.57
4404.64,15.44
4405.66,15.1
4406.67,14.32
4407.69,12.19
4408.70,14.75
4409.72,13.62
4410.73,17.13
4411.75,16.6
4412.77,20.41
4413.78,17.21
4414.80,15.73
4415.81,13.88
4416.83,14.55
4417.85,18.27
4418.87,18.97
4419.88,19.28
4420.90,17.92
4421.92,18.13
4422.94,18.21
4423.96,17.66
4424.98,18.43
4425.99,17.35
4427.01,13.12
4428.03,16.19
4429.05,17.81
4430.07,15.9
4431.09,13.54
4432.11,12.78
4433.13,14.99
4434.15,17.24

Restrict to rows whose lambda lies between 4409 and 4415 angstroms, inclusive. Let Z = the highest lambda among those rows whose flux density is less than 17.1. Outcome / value 4414.80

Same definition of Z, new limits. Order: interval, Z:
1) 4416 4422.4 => 4416.83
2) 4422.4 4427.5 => 4427.01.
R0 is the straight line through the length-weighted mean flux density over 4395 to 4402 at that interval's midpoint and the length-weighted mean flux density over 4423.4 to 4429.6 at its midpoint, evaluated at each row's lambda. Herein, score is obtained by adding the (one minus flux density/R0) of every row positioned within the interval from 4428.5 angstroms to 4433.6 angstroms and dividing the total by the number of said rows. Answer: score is 0.11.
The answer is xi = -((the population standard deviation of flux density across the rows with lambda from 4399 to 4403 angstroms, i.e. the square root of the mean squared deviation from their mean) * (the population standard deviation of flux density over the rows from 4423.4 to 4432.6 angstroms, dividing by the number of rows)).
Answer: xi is -2.1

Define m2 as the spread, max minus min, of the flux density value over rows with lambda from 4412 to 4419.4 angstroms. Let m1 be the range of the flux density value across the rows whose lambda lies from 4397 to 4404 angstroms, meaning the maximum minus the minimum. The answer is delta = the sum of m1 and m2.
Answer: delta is 11.0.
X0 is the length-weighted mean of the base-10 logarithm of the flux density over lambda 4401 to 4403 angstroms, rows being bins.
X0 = 1.259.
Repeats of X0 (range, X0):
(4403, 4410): 1.172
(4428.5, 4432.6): 1.173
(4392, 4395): 1.179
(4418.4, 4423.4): 1.267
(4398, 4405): 1.228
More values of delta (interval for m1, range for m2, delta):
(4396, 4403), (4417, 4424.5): 6.1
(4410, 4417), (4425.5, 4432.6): 11.6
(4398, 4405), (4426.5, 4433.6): 9.5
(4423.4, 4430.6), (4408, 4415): 12.1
